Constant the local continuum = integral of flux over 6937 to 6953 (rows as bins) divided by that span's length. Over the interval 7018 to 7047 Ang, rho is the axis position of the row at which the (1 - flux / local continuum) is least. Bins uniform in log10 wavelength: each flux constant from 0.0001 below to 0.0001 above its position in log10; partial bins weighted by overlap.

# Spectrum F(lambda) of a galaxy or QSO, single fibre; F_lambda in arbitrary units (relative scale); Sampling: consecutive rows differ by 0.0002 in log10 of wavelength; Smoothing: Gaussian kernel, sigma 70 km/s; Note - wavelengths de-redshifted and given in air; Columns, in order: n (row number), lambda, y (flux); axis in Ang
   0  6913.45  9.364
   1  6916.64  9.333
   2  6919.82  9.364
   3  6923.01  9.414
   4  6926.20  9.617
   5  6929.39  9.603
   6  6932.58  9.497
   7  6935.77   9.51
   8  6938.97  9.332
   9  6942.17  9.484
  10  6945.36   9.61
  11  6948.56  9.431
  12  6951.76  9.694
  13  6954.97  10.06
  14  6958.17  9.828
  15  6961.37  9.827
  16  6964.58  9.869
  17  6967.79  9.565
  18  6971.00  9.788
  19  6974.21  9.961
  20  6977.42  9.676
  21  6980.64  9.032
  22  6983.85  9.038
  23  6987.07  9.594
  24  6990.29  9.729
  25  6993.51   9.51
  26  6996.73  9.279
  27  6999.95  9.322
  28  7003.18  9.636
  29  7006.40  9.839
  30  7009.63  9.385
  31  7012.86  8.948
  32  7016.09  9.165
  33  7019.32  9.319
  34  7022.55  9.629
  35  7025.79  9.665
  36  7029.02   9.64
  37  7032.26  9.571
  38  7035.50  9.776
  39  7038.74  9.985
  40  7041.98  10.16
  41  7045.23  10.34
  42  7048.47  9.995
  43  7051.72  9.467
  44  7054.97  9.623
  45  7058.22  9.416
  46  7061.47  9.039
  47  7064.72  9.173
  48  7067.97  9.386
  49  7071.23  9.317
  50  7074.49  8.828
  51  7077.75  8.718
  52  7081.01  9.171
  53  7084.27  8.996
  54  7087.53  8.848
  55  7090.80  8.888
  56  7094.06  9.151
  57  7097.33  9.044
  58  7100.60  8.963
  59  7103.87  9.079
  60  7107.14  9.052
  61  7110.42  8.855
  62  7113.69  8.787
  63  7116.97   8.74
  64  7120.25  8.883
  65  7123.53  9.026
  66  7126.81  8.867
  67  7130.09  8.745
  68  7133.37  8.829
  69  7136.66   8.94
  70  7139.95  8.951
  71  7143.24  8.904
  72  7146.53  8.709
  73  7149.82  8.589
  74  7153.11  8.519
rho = 7045.23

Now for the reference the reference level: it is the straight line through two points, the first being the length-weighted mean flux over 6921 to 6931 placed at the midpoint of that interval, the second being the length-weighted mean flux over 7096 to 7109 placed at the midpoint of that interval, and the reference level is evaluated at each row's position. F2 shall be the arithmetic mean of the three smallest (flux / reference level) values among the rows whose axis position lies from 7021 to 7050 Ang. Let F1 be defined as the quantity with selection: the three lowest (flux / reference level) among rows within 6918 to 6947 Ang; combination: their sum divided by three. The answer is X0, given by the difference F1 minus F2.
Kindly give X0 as -0.06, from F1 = 0.98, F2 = 1.04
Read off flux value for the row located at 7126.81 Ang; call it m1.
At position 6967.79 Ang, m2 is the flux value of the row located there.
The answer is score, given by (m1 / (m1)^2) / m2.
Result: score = 0.0118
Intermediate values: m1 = 8.867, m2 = 9.565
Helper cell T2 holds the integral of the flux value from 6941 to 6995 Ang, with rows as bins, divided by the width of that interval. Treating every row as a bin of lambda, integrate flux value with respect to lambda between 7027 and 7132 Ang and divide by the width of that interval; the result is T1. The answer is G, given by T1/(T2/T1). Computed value 8.9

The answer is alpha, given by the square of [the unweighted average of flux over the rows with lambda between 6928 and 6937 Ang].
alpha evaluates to 91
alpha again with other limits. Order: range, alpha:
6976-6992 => 89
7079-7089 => 81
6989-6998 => 90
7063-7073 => 86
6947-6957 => 95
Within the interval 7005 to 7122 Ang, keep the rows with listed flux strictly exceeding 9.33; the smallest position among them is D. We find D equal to 7006.40 Ang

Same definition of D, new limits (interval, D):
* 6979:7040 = 6987.07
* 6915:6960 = 6916.64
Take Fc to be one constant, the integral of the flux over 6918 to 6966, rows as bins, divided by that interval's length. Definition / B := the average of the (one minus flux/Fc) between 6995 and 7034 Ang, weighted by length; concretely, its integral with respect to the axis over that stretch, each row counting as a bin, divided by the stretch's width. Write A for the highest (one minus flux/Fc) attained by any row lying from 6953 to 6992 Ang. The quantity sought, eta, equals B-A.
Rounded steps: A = 0.060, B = 0.02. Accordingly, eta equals -0.04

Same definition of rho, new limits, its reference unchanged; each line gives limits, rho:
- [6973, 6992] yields 6974.21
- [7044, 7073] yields 7045.23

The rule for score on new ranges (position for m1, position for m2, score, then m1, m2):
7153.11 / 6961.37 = 0.0119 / 8.519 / 9.827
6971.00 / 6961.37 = 0.0104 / 9.788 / 9.827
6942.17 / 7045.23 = 0.0102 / 9.484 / 10.34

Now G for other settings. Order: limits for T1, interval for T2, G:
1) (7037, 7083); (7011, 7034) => 9.5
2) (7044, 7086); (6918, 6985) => 9.1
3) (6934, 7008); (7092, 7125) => 10.3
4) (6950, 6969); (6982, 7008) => 10.1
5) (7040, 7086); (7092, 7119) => 9.9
